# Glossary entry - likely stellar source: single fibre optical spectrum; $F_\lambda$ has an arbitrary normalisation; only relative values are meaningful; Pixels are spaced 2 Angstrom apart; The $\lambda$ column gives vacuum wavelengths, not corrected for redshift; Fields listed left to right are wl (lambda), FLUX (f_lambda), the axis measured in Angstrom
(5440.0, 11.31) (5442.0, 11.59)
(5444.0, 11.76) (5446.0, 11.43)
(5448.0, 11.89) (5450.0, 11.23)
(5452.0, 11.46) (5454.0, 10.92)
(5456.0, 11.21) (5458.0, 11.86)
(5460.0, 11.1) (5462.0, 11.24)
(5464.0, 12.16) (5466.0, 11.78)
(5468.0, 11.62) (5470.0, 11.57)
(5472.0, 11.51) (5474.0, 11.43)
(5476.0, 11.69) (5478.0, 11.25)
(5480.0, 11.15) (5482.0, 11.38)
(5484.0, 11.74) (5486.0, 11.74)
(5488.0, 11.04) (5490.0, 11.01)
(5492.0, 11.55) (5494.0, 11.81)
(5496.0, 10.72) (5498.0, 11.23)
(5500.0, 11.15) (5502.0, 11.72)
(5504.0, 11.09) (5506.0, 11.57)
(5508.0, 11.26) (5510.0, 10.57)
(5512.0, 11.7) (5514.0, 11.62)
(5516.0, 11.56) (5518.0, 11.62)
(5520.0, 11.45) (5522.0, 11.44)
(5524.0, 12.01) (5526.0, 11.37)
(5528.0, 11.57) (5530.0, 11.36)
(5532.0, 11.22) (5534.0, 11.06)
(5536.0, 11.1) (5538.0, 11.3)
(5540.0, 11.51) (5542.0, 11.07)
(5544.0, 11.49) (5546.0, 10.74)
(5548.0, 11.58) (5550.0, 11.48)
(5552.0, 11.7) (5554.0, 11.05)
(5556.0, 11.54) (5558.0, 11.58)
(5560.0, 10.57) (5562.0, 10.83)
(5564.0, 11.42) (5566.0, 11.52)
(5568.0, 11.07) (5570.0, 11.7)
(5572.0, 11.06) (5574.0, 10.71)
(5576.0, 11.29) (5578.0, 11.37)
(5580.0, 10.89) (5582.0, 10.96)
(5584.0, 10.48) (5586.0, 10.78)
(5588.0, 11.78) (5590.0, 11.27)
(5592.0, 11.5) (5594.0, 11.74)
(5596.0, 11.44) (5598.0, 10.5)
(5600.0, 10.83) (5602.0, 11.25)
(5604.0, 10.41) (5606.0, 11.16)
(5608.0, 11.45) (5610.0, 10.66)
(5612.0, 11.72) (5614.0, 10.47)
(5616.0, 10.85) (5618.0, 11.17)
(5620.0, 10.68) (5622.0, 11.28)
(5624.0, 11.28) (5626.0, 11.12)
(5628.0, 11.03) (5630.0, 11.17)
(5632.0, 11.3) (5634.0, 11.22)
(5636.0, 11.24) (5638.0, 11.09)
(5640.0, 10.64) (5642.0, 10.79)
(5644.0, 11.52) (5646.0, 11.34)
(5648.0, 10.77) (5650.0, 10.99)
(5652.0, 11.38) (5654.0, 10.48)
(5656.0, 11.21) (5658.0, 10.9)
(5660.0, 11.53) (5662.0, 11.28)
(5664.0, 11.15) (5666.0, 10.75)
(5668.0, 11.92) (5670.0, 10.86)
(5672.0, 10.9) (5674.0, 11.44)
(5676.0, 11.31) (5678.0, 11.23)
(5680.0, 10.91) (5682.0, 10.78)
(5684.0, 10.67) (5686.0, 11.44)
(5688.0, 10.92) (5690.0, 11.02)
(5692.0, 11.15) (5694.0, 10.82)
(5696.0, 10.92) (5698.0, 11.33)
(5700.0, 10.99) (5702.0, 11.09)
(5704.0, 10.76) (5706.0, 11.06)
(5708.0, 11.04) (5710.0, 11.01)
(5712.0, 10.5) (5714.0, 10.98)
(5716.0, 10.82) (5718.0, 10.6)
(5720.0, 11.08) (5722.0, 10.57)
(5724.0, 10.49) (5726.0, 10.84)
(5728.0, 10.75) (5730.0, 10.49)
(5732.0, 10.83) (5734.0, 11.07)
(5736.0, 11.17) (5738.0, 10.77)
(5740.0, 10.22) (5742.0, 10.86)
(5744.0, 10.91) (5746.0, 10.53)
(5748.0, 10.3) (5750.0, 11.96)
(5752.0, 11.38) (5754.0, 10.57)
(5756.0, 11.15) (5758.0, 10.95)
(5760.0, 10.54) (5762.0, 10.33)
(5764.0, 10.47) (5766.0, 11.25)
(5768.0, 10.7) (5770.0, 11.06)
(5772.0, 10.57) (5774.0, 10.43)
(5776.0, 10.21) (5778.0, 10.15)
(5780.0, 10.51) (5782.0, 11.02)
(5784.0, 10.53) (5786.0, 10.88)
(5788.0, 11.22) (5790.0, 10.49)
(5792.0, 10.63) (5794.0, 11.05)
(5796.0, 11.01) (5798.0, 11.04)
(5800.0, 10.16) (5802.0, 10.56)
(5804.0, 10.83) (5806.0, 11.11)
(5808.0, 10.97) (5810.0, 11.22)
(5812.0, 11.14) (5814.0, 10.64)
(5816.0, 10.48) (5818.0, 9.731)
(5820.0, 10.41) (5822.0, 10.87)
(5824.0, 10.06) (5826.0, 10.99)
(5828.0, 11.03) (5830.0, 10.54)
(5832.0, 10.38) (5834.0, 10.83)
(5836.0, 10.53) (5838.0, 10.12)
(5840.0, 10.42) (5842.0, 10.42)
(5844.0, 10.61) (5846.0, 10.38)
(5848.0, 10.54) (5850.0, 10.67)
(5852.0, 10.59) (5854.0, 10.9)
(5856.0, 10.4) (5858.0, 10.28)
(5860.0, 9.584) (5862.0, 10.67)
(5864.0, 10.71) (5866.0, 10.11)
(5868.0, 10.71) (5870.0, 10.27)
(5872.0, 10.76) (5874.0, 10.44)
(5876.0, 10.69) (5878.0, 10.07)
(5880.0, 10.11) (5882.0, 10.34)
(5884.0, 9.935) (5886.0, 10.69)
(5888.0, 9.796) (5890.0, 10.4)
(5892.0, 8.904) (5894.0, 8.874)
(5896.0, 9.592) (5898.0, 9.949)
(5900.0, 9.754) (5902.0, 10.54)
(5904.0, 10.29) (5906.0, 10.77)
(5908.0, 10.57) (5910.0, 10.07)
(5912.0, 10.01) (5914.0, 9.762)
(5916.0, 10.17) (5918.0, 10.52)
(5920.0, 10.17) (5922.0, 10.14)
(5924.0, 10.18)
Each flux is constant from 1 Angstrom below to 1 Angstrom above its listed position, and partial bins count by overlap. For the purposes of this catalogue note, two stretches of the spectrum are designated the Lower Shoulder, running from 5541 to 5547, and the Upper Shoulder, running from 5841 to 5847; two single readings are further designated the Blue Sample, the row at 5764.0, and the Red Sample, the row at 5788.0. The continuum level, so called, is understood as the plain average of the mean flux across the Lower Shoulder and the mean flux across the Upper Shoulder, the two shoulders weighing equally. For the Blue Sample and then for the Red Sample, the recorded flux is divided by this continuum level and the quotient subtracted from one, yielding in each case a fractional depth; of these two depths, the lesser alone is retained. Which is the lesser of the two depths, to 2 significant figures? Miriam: -0.040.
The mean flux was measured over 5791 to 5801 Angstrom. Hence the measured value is 10.8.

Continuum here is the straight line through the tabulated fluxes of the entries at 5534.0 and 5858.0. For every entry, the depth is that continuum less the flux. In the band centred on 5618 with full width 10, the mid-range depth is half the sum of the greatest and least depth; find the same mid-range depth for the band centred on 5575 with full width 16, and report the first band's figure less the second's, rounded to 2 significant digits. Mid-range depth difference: 0.22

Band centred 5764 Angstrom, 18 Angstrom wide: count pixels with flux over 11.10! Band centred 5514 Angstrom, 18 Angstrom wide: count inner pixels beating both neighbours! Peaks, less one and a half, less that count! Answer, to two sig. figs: -1.5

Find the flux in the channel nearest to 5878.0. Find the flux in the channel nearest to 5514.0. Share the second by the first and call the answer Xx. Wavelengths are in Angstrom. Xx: 1.15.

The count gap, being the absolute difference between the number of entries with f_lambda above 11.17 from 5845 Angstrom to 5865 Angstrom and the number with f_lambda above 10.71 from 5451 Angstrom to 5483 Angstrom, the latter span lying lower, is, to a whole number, 16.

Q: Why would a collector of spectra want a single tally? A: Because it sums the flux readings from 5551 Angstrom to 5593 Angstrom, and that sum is 235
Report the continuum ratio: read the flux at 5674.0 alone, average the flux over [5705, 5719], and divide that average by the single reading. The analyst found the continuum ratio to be 0.95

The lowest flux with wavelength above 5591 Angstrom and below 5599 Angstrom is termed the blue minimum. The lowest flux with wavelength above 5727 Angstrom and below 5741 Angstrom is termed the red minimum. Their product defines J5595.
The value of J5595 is 107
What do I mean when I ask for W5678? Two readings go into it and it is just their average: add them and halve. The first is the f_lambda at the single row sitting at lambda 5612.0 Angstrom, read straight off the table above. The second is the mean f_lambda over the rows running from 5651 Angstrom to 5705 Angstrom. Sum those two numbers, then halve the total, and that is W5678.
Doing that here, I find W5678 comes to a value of 11.4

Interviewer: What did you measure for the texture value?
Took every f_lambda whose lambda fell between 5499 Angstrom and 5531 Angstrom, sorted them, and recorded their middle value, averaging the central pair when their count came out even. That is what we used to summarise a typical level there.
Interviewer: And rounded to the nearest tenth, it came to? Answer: 11.5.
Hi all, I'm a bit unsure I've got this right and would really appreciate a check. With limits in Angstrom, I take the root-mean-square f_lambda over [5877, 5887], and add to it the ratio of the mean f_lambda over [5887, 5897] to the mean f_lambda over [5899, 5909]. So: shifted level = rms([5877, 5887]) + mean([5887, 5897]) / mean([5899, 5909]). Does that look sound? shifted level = 11.1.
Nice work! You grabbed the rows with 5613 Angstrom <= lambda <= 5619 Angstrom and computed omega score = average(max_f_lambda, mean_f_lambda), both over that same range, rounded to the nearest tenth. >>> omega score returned 11.0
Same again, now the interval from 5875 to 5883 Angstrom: 10.5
